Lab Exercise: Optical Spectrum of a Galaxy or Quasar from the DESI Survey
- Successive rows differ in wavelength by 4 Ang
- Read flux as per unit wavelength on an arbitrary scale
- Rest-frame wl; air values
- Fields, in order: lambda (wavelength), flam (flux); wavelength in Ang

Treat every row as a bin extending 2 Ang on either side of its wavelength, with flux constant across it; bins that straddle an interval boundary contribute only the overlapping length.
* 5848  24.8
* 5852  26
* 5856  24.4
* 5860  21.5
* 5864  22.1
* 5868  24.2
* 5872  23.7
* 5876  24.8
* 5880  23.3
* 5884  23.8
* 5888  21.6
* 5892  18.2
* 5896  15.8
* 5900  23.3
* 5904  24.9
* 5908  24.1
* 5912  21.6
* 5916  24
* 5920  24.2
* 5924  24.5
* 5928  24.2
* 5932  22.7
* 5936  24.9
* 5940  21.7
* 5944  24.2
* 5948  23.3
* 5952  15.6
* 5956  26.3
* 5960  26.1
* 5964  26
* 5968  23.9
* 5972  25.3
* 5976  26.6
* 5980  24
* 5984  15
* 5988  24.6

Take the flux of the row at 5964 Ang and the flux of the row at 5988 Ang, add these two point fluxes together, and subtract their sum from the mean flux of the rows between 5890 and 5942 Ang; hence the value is -28.0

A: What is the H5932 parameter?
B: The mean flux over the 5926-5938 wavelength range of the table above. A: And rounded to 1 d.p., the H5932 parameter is 23.9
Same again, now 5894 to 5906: 21.3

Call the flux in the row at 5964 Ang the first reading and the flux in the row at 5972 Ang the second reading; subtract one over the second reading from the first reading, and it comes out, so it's 26.0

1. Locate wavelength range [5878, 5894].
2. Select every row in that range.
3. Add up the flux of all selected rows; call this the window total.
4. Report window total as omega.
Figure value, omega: 87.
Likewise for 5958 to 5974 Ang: 101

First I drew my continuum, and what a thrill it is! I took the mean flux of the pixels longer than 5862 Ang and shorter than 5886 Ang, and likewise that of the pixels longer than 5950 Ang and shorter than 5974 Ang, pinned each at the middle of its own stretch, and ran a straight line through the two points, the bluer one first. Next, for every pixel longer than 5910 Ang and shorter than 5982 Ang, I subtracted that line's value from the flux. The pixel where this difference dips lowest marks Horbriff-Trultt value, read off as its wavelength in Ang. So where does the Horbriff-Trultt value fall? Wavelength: 5952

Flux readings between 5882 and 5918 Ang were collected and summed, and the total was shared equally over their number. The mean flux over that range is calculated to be 21.9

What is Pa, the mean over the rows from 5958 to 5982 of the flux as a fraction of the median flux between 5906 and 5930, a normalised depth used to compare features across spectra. 1.05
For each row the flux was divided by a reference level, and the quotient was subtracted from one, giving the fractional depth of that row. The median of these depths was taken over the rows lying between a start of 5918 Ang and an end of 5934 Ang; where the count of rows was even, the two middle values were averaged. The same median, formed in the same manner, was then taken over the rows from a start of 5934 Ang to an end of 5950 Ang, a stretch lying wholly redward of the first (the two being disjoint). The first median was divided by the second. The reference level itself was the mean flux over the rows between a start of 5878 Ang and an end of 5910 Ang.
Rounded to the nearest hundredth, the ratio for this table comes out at 1.24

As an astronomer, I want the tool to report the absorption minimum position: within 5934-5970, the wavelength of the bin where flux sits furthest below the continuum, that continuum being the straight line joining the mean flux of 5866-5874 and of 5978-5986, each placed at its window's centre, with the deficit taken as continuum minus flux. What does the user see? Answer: 5952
